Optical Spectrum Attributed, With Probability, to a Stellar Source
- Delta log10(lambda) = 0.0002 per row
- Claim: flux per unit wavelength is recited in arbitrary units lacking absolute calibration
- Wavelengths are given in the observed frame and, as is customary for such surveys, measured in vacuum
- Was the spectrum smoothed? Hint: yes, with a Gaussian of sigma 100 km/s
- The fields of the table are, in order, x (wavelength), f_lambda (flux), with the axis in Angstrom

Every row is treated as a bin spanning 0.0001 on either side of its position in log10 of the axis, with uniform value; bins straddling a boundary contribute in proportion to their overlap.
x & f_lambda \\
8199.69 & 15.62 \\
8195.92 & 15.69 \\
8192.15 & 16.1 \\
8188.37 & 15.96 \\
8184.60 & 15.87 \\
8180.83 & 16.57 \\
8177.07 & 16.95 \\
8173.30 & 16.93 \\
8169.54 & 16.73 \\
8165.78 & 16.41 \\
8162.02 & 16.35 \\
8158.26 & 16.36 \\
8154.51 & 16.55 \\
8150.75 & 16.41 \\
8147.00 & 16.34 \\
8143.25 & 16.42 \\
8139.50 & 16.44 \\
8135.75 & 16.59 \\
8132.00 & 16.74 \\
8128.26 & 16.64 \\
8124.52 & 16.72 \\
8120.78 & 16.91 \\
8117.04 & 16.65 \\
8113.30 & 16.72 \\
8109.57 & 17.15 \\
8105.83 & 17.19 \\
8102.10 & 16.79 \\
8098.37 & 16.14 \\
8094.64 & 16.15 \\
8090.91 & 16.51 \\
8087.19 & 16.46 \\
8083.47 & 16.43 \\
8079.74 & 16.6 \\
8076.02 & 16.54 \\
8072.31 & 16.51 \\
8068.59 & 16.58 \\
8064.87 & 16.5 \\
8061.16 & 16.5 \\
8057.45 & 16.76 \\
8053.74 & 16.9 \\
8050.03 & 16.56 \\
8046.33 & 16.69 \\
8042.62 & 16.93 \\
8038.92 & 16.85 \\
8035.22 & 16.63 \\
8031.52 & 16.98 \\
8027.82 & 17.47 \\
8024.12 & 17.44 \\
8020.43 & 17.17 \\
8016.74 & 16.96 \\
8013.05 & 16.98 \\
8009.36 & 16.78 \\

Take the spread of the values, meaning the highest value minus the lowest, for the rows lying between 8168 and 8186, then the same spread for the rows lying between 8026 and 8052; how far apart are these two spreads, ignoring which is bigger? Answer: 0.17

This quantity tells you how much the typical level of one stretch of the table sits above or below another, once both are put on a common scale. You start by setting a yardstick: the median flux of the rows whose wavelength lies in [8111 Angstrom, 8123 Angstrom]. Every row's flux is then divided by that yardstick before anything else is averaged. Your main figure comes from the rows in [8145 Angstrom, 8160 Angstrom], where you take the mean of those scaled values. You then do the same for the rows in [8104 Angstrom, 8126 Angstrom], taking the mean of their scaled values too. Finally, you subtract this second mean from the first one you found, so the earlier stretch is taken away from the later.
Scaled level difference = -0.028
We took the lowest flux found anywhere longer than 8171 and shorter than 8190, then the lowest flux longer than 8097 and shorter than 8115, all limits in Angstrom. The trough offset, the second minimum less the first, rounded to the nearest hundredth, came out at 0.27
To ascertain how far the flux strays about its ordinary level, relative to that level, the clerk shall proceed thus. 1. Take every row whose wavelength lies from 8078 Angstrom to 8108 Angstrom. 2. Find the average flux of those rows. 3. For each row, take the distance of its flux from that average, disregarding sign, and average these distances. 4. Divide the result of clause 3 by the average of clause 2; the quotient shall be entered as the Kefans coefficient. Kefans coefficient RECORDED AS 0.015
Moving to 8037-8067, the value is 0.009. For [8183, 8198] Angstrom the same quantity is 0.008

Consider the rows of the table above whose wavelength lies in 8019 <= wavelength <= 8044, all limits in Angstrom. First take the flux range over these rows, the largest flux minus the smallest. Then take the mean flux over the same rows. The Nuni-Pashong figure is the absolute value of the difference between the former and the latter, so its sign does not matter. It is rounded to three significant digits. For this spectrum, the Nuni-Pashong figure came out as 16.2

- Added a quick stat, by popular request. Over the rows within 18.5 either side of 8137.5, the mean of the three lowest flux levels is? 16.4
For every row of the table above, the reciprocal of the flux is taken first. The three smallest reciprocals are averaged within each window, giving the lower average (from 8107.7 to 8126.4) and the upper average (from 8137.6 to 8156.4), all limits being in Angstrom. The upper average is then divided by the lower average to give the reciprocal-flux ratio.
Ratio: 1.03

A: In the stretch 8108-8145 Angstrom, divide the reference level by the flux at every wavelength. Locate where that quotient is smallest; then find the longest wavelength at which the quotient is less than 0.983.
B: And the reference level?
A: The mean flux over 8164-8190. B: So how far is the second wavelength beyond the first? 11.2 Angstrom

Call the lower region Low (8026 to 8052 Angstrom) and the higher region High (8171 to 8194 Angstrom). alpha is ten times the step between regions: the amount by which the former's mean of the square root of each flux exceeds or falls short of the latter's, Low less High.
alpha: 0.59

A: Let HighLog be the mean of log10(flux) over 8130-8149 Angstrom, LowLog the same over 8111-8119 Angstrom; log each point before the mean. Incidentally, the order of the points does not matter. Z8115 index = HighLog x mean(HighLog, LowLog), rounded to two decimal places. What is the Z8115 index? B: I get 1.49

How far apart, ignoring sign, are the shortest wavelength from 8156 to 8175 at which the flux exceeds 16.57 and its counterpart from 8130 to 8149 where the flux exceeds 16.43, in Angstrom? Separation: 37.5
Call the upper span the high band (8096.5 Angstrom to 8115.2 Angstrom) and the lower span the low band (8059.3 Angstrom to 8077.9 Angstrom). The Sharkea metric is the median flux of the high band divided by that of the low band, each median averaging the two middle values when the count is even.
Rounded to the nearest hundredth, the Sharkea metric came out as 1.02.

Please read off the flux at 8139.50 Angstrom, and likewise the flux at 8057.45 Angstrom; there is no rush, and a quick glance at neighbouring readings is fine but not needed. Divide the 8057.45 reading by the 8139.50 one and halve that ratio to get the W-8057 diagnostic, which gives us 0.510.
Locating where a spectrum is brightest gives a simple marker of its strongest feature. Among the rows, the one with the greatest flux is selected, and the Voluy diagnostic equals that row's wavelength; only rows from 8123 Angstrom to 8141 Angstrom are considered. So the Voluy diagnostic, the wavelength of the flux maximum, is 8132.00 Angstrom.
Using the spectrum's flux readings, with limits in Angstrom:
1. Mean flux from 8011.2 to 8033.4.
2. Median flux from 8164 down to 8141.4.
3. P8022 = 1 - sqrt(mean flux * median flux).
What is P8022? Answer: -15.8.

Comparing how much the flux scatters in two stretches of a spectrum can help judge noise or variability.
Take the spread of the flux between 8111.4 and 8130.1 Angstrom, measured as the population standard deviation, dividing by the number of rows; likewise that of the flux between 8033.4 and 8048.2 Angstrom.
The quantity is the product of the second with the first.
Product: 0.012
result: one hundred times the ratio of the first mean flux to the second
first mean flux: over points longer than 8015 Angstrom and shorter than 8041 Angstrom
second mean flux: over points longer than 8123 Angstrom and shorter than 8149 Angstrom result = 103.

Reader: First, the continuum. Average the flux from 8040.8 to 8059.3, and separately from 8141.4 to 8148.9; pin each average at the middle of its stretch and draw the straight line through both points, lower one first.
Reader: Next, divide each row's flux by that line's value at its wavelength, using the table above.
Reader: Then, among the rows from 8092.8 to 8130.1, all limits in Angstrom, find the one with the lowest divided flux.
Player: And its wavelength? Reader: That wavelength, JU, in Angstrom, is 8094.64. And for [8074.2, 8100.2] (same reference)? 8094.64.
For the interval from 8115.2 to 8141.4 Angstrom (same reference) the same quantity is 8139.50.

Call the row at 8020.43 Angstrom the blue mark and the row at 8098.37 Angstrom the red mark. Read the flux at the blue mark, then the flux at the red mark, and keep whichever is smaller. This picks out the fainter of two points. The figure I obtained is 16.14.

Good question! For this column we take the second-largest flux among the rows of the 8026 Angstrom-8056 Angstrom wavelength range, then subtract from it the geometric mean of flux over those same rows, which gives 0.11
